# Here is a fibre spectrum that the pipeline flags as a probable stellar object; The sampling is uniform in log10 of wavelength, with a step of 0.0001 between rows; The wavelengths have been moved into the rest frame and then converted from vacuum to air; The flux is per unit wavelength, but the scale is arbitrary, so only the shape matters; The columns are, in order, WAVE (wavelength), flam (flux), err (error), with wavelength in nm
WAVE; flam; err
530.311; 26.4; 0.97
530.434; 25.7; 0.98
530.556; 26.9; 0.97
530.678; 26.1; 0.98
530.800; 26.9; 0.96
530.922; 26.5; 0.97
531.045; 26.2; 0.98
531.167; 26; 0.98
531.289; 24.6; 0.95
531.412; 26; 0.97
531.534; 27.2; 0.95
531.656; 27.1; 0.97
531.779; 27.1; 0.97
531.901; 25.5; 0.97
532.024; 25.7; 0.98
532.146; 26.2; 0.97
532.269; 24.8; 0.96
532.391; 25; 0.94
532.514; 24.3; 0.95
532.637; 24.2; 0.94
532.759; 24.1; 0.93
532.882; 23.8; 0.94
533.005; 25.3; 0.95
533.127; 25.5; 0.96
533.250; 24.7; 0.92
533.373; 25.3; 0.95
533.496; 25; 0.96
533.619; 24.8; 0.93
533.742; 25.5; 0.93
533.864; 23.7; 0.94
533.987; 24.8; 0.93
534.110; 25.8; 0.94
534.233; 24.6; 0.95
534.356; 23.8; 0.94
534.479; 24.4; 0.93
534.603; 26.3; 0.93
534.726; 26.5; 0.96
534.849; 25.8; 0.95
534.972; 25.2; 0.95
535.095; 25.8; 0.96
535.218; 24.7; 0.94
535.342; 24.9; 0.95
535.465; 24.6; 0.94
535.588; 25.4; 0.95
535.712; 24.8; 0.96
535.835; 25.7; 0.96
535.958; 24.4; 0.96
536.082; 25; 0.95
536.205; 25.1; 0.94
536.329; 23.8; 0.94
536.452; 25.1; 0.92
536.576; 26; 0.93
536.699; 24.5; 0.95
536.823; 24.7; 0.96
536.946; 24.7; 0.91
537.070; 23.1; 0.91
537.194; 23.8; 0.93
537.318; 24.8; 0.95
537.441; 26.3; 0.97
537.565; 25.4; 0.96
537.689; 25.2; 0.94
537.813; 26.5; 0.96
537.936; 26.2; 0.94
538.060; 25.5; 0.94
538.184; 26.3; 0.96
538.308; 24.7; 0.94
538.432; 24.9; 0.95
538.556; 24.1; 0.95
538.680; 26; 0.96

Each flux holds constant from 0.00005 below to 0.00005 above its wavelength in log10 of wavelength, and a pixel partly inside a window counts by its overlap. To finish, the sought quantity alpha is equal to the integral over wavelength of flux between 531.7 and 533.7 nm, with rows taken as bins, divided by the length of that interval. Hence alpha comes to 25.1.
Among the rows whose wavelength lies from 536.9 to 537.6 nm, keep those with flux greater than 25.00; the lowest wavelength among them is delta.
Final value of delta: 537.441 nm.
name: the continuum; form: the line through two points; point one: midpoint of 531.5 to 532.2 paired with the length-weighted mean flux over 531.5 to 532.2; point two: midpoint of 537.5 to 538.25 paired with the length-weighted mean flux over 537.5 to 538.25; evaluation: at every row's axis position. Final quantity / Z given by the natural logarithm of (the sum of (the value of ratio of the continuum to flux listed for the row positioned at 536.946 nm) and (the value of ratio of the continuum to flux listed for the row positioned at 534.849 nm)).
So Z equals 0.724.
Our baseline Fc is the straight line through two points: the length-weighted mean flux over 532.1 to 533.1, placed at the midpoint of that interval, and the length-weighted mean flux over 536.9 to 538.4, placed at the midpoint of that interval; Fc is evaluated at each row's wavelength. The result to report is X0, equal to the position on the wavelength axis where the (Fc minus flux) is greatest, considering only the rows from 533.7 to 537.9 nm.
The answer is 537.070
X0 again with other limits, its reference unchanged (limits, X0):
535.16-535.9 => 535.465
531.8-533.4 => 532.882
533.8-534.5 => 533.864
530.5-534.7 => 533.864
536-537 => 536.329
